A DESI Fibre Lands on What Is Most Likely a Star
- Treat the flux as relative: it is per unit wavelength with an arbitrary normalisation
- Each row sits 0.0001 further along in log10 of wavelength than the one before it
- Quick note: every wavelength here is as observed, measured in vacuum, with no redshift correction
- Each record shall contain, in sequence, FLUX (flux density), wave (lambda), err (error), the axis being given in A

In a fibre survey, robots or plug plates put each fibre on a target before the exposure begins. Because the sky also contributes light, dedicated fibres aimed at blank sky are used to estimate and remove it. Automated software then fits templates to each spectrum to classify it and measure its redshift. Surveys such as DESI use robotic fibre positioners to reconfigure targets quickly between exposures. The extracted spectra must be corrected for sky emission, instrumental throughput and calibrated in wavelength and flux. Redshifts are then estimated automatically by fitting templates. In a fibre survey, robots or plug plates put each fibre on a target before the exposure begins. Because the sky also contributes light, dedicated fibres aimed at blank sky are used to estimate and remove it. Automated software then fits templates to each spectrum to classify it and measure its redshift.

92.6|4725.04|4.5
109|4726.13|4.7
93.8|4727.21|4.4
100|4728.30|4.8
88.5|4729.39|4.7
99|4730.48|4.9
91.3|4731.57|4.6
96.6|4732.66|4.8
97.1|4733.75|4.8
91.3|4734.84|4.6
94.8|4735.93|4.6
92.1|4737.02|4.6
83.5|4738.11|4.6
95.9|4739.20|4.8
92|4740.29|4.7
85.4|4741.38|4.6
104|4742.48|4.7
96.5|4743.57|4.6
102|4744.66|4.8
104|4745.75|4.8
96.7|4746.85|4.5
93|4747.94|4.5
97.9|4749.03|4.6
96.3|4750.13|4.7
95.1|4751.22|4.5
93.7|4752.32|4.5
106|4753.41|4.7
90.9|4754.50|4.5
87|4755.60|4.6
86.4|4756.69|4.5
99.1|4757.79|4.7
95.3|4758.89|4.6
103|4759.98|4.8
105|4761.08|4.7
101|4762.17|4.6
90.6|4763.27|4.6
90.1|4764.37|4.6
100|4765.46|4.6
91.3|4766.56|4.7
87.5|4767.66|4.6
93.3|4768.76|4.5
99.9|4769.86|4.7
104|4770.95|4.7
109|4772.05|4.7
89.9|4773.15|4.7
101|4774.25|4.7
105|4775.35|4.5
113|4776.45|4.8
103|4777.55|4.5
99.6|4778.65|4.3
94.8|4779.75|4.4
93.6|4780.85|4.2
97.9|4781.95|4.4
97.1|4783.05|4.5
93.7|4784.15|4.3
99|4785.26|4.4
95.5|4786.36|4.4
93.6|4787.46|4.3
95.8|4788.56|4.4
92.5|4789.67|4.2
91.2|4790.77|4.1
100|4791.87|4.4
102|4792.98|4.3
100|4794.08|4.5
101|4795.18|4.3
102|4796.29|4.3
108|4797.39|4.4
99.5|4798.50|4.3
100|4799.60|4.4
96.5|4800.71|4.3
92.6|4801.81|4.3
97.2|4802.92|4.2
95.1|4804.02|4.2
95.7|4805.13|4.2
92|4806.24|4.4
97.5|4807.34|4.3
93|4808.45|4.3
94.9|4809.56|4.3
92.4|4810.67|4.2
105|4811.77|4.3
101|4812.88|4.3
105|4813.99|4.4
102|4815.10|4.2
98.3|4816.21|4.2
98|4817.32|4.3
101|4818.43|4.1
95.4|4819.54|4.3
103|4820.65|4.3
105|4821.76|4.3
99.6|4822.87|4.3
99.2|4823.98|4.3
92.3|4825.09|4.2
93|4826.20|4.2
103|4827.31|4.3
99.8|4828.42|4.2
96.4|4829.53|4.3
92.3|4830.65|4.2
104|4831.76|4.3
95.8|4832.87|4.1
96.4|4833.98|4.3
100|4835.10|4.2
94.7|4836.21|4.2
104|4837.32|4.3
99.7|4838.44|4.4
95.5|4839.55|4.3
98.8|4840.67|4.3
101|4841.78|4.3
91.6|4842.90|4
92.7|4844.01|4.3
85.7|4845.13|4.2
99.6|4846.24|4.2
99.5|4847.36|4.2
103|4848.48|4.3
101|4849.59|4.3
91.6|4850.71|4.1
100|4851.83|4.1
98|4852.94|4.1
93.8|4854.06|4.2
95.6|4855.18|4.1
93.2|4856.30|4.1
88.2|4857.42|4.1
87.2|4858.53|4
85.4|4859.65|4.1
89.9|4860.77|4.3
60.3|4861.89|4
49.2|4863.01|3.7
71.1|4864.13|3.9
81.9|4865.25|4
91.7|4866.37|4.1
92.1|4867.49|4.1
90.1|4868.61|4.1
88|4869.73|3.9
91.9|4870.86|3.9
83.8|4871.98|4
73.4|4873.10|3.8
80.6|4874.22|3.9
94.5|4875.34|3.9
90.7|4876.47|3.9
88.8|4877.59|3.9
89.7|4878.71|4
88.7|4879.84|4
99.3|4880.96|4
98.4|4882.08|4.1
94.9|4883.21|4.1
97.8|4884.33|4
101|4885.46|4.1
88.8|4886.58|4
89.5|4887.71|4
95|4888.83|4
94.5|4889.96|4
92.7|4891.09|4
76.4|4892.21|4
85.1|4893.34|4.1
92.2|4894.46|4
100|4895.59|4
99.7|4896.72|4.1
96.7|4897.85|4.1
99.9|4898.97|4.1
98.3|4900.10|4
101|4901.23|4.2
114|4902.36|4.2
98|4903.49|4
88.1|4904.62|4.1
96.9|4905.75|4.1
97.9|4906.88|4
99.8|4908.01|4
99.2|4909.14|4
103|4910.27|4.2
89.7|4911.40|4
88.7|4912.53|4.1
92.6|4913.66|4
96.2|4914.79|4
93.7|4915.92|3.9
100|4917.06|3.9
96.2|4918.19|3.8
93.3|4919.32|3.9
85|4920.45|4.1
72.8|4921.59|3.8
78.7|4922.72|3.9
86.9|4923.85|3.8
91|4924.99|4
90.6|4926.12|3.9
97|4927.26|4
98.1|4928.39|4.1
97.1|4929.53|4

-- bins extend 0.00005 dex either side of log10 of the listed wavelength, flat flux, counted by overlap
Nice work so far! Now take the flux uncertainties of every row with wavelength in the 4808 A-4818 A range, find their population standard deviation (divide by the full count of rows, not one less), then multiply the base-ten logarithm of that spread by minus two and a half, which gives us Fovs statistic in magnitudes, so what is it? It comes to 3.00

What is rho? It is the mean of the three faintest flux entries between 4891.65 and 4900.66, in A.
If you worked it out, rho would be 85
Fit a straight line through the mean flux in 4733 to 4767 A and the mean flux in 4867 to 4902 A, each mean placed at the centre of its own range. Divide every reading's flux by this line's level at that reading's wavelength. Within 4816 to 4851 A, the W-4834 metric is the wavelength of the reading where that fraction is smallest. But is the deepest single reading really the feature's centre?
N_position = 4845.13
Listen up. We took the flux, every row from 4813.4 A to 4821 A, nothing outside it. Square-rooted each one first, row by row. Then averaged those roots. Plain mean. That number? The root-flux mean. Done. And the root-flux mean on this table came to 10.0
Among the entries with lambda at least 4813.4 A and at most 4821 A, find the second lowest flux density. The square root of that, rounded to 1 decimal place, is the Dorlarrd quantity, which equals 9.9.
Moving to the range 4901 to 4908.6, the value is 9.8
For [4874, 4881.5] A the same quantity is 9.4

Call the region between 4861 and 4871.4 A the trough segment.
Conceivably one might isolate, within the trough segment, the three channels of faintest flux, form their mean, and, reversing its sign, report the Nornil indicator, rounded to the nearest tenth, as -60.2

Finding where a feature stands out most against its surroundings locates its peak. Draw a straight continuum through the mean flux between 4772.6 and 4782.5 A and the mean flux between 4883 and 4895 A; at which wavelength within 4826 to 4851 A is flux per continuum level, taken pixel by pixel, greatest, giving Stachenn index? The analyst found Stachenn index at 4837.32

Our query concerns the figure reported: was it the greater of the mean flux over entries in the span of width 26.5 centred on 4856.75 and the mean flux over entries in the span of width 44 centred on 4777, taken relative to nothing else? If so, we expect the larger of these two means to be 97.8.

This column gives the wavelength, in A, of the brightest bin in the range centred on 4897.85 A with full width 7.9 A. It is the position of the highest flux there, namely 4901.23 A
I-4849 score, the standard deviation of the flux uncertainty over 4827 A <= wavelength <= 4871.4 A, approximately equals 0.15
